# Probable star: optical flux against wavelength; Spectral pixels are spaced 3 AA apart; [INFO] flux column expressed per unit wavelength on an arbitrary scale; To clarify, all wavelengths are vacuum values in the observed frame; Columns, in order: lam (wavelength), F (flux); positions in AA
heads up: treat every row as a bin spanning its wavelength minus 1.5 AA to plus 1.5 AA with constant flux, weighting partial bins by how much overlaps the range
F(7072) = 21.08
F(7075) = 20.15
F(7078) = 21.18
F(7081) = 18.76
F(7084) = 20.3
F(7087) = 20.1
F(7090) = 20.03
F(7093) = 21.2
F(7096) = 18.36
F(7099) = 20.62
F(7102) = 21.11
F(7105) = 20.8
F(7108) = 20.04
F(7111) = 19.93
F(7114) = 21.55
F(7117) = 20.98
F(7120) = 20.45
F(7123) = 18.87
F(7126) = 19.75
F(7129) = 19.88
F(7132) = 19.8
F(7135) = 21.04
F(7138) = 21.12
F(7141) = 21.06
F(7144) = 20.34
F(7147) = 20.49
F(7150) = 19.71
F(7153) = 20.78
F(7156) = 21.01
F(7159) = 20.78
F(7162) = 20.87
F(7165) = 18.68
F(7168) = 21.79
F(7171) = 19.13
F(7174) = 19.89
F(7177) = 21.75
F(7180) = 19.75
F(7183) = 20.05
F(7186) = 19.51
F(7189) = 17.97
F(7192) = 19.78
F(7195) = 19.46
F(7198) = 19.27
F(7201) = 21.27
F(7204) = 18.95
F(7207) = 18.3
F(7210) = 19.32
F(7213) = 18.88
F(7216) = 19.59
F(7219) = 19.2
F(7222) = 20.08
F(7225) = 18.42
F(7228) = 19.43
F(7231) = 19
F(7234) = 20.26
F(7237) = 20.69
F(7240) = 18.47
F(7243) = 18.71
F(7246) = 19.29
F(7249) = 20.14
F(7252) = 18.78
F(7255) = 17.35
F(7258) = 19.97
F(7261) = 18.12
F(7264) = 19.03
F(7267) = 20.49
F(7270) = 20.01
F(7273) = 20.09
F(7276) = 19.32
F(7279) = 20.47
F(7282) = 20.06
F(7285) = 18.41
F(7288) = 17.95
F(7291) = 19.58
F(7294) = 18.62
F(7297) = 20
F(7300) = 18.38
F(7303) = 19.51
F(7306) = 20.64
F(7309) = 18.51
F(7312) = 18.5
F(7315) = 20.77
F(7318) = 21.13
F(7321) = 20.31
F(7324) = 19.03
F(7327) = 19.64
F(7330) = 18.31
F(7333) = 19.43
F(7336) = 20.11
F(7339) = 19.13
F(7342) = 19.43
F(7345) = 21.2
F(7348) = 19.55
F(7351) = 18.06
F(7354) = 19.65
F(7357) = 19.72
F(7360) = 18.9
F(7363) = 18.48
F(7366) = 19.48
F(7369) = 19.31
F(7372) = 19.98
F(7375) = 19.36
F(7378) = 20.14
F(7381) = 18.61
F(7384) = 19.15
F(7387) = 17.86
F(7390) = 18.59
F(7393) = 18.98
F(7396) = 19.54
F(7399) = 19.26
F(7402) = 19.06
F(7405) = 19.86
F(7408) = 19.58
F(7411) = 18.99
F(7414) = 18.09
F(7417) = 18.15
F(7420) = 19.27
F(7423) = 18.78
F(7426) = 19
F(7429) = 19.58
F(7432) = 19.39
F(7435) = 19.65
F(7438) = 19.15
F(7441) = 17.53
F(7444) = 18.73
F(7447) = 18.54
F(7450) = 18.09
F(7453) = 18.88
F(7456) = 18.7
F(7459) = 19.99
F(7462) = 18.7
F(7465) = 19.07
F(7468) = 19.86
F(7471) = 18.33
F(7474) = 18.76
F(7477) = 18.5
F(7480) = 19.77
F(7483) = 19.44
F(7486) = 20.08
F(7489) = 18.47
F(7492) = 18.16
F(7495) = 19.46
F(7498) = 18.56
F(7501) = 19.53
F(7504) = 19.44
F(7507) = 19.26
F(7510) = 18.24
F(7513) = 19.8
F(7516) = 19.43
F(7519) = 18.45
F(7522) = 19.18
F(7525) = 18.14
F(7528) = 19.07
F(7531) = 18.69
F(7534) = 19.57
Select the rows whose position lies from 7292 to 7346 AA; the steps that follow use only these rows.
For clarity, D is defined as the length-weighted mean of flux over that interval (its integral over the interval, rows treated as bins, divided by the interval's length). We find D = 19.6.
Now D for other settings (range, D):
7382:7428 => 18.9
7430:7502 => 19.0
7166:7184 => 20.4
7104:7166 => 20.4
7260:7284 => 19.7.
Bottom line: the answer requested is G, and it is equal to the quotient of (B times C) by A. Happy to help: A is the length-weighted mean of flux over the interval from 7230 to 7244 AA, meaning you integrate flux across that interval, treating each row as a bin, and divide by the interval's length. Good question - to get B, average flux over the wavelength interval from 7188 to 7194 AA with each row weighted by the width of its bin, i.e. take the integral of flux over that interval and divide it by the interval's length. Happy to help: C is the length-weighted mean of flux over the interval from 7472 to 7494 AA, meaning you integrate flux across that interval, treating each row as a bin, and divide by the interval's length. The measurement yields 18.6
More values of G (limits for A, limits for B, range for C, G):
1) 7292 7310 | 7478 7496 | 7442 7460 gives 18.7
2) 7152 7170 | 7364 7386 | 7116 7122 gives 19.3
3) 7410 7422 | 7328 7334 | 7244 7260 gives 19.3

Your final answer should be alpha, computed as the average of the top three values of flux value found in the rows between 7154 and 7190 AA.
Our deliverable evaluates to 21.5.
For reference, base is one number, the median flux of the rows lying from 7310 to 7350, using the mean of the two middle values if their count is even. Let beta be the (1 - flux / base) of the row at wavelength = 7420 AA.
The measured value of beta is 0.014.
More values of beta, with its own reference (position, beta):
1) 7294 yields 0.048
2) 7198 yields 0.014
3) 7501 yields 0.001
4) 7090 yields -0.025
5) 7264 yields 0.027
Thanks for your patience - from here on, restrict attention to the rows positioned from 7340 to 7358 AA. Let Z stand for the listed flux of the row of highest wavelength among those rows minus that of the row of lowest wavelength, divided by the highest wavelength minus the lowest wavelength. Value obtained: 0.02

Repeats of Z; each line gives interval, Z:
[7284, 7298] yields 0.13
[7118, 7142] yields 0.03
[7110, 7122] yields 0.06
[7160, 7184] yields -0.04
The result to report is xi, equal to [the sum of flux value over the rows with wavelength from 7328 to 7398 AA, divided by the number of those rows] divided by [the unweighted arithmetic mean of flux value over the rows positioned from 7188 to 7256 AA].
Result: 1.00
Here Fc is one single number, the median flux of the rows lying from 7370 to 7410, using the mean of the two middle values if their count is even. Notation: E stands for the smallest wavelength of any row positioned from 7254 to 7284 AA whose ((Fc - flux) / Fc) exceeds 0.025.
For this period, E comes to 7255 AA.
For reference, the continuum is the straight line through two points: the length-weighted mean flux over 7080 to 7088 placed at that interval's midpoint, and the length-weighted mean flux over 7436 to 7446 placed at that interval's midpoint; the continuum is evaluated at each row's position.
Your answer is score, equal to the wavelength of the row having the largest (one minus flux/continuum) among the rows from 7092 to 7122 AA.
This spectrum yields 7096 AA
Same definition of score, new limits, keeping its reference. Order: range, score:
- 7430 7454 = 7441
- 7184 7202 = 7189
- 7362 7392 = 7387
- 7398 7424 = 7414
